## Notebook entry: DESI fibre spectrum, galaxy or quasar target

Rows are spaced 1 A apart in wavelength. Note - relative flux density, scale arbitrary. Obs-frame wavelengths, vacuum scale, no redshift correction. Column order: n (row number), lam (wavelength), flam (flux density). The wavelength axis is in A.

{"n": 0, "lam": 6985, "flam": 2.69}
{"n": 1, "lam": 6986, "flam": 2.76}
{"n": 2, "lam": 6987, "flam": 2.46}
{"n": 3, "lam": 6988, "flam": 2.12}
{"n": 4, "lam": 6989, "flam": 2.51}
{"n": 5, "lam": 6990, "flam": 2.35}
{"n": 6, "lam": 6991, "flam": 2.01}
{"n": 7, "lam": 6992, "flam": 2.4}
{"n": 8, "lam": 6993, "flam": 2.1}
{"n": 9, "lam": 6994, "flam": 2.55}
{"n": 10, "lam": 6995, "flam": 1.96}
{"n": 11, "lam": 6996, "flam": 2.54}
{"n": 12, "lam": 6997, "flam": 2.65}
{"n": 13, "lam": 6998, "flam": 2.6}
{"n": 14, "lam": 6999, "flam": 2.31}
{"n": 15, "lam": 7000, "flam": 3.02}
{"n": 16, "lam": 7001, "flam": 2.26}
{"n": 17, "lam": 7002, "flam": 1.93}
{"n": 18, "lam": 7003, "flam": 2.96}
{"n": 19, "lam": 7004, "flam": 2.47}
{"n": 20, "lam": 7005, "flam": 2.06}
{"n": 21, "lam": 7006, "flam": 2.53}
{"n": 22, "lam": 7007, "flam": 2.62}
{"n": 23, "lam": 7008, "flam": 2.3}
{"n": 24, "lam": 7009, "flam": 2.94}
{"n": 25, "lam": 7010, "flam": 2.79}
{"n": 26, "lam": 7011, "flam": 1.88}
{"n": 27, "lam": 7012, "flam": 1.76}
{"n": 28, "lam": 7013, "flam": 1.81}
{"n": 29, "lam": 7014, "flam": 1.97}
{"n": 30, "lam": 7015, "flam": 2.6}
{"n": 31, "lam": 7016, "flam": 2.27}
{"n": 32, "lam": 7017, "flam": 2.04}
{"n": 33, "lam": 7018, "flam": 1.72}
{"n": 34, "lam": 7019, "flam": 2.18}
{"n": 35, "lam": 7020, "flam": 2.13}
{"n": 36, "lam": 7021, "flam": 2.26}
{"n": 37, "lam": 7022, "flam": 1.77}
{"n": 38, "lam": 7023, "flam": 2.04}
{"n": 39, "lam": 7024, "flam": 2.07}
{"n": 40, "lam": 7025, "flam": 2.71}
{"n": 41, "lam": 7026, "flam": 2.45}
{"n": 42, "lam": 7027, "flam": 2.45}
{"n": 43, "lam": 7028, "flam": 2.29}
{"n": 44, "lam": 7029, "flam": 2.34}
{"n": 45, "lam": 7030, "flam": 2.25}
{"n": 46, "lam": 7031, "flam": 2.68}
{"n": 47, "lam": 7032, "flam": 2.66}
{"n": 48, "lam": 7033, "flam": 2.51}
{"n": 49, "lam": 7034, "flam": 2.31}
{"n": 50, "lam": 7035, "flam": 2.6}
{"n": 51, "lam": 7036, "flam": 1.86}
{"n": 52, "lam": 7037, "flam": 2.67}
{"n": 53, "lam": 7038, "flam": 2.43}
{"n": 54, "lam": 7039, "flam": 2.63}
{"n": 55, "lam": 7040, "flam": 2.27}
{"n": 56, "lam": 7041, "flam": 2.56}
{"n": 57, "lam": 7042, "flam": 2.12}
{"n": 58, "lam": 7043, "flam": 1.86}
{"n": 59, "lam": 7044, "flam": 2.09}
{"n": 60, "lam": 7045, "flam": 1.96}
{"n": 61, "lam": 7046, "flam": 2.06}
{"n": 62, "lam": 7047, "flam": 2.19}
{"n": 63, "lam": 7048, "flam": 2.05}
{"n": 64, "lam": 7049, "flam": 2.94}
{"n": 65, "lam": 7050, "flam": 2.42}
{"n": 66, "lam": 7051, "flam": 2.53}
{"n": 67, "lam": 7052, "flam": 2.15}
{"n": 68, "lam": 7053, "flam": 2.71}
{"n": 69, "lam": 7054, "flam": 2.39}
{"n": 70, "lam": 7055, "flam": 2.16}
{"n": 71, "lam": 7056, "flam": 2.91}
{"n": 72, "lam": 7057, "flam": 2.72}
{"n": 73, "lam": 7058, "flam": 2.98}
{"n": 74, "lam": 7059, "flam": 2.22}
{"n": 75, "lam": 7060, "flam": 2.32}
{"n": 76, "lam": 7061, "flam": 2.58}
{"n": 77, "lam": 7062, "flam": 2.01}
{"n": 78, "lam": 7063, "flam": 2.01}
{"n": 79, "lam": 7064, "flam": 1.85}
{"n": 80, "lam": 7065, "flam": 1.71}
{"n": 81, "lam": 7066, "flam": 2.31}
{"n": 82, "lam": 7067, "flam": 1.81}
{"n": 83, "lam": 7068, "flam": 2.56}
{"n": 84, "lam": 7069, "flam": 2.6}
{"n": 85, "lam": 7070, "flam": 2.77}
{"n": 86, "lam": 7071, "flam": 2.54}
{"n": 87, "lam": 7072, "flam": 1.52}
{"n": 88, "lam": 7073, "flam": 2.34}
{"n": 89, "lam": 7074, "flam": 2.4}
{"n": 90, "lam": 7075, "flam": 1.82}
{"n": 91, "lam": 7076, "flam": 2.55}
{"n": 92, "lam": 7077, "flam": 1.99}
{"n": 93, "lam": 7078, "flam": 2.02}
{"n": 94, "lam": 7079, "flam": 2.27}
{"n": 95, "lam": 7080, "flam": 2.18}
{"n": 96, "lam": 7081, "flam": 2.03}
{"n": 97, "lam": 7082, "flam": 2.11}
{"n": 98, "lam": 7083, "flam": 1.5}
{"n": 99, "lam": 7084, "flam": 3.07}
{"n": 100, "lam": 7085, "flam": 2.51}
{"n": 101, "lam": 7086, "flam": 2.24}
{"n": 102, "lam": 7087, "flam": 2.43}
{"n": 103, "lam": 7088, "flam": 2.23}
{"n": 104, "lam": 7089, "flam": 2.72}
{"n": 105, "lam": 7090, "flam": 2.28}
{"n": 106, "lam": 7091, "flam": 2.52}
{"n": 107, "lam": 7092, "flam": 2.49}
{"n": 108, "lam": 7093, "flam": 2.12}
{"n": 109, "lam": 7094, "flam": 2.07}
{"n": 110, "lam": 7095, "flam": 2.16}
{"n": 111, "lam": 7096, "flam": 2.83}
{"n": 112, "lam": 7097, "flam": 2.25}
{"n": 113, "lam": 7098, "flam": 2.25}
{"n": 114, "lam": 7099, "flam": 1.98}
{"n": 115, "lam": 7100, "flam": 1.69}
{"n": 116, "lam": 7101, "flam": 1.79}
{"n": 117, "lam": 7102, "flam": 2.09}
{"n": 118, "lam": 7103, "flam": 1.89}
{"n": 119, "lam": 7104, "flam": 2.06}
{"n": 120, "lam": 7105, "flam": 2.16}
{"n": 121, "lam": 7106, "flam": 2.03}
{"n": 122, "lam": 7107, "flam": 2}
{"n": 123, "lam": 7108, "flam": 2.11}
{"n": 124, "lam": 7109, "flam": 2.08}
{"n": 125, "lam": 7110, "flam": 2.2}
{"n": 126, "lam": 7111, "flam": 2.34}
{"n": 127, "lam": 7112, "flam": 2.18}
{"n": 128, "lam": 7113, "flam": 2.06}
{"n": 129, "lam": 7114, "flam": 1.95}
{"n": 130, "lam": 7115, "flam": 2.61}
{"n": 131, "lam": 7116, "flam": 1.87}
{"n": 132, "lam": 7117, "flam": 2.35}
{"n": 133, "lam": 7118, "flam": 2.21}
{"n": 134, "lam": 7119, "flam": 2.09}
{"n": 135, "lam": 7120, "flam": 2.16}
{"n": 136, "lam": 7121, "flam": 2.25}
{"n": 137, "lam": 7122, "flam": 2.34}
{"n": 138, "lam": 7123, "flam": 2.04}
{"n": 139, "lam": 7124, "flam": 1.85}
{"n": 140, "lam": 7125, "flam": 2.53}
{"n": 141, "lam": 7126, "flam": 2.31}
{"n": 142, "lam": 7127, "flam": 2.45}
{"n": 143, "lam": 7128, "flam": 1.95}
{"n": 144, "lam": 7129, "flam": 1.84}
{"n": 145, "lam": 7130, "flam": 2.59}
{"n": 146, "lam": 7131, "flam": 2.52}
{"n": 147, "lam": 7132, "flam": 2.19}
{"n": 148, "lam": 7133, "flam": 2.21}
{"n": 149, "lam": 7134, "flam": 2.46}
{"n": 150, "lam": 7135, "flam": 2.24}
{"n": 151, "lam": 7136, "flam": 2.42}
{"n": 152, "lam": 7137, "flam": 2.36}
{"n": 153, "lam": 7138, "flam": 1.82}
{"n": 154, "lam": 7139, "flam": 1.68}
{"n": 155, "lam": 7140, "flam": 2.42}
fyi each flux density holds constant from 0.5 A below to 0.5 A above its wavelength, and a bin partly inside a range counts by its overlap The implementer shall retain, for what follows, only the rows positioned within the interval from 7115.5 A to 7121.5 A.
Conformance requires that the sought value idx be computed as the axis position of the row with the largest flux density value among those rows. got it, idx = 7117 A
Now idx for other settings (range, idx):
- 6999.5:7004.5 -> 7000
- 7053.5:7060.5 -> 7058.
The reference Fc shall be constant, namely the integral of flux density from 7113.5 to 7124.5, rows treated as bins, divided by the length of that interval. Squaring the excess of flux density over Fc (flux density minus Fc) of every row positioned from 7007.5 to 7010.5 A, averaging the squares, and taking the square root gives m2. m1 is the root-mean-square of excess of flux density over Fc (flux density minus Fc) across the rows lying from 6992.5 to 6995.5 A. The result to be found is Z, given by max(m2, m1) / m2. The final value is 1.00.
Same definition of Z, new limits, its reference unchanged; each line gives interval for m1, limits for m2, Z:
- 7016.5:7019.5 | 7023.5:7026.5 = 1.00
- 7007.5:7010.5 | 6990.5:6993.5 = 3.51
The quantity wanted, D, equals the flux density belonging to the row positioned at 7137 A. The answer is 2.36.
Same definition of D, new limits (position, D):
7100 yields 1.69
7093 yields 2.12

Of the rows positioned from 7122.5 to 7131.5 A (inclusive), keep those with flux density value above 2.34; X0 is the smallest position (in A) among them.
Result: 7125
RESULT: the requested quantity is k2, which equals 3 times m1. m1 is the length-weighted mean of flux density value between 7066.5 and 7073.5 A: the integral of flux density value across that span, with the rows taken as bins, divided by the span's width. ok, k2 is 6.92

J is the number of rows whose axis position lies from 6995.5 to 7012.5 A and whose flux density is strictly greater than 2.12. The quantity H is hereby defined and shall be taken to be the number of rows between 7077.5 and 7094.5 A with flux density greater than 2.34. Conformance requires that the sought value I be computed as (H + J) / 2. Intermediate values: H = 6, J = 13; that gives 9.5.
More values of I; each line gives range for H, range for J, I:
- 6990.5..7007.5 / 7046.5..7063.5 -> 12.0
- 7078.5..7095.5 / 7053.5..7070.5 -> 9.0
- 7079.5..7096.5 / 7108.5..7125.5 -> 8.5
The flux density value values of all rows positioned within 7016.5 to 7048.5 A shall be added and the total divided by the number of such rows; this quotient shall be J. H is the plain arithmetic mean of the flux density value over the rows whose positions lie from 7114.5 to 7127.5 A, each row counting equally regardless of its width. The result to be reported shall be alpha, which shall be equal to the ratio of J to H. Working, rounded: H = 2.24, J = 2.26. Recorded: 1.01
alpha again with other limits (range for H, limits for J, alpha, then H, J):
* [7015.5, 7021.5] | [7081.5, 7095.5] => 1.10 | 2.10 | 2.32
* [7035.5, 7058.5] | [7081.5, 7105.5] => 0.94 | 2.38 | 2.23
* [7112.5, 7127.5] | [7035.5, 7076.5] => 1.05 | 2.20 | 2.31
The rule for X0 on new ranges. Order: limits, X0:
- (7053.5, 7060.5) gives 7054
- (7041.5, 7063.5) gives 7049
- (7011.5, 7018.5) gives 7015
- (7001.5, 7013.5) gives 7003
